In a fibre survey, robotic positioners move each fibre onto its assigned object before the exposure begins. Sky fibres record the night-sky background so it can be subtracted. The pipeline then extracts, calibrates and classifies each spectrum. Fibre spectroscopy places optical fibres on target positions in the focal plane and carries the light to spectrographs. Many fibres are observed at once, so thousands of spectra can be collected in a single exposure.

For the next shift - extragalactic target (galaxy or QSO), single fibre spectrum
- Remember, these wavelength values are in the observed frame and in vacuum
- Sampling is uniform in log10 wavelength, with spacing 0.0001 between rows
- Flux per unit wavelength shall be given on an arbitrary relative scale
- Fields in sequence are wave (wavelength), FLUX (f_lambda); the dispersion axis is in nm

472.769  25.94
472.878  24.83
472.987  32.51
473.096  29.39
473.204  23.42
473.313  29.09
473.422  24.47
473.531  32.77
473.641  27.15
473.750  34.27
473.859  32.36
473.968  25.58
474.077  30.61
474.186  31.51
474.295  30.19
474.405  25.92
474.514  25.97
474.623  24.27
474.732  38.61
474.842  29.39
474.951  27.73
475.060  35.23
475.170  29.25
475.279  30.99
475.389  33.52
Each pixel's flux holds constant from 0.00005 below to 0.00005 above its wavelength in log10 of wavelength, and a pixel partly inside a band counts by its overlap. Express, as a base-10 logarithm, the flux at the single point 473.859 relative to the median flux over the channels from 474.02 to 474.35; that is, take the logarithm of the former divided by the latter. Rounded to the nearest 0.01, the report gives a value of 0.02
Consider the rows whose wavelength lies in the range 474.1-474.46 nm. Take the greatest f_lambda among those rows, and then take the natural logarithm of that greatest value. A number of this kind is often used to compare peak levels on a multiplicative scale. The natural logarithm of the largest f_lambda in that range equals 3.45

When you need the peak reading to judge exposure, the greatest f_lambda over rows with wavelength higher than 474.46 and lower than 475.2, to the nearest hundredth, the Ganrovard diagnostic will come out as 38.61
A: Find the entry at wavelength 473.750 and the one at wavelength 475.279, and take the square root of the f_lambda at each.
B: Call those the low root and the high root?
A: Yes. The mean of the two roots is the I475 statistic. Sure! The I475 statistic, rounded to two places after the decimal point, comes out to 5.71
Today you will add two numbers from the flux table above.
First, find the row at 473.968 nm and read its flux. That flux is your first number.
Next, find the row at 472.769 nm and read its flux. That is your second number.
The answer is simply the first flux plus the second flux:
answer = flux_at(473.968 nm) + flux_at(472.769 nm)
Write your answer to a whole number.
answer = 52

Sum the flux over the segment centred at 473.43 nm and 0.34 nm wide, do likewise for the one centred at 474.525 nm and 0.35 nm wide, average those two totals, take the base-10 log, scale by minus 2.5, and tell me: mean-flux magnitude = -4.77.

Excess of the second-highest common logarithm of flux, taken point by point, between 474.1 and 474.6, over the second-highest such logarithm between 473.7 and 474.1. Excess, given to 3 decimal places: -0.030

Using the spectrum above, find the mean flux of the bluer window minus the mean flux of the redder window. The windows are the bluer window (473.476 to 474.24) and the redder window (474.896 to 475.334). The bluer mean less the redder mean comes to -0.2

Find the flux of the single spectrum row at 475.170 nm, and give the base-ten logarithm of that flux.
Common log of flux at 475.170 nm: 1.47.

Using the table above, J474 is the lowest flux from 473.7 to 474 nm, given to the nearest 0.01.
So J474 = 25.58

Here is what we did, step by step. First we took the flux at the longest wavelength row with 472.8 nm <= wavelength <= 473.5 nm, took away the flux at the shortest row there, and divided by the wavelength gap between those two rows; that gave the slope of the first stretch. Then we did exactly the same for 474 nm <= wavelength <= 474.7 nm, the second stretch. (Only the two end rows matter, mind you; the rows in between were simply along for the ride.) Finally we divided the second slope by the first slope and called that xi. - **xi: 17.5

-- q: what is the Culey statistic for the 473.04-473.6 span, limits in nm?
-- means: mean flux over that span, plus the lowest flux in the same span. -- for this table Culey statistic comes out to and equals 51.2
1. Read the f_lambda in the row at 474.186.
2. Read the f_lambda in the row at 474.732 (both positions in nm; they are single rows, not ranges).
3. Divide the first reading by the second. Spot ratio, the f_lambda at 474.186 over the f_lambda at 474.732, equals 0.82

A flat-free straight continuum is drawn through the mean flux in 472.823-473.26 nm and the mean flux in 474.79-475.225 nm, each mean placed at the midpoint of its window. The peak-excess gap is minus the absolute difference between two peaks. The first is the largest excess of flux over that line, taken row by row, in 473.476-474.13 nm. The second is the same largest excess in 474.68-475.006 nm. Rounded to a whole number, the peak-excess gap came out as -3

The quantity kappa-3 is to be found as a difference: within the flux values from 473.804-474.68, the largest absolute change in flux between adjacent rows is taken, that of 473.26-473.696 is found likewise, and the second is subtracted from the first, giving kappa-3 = -2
